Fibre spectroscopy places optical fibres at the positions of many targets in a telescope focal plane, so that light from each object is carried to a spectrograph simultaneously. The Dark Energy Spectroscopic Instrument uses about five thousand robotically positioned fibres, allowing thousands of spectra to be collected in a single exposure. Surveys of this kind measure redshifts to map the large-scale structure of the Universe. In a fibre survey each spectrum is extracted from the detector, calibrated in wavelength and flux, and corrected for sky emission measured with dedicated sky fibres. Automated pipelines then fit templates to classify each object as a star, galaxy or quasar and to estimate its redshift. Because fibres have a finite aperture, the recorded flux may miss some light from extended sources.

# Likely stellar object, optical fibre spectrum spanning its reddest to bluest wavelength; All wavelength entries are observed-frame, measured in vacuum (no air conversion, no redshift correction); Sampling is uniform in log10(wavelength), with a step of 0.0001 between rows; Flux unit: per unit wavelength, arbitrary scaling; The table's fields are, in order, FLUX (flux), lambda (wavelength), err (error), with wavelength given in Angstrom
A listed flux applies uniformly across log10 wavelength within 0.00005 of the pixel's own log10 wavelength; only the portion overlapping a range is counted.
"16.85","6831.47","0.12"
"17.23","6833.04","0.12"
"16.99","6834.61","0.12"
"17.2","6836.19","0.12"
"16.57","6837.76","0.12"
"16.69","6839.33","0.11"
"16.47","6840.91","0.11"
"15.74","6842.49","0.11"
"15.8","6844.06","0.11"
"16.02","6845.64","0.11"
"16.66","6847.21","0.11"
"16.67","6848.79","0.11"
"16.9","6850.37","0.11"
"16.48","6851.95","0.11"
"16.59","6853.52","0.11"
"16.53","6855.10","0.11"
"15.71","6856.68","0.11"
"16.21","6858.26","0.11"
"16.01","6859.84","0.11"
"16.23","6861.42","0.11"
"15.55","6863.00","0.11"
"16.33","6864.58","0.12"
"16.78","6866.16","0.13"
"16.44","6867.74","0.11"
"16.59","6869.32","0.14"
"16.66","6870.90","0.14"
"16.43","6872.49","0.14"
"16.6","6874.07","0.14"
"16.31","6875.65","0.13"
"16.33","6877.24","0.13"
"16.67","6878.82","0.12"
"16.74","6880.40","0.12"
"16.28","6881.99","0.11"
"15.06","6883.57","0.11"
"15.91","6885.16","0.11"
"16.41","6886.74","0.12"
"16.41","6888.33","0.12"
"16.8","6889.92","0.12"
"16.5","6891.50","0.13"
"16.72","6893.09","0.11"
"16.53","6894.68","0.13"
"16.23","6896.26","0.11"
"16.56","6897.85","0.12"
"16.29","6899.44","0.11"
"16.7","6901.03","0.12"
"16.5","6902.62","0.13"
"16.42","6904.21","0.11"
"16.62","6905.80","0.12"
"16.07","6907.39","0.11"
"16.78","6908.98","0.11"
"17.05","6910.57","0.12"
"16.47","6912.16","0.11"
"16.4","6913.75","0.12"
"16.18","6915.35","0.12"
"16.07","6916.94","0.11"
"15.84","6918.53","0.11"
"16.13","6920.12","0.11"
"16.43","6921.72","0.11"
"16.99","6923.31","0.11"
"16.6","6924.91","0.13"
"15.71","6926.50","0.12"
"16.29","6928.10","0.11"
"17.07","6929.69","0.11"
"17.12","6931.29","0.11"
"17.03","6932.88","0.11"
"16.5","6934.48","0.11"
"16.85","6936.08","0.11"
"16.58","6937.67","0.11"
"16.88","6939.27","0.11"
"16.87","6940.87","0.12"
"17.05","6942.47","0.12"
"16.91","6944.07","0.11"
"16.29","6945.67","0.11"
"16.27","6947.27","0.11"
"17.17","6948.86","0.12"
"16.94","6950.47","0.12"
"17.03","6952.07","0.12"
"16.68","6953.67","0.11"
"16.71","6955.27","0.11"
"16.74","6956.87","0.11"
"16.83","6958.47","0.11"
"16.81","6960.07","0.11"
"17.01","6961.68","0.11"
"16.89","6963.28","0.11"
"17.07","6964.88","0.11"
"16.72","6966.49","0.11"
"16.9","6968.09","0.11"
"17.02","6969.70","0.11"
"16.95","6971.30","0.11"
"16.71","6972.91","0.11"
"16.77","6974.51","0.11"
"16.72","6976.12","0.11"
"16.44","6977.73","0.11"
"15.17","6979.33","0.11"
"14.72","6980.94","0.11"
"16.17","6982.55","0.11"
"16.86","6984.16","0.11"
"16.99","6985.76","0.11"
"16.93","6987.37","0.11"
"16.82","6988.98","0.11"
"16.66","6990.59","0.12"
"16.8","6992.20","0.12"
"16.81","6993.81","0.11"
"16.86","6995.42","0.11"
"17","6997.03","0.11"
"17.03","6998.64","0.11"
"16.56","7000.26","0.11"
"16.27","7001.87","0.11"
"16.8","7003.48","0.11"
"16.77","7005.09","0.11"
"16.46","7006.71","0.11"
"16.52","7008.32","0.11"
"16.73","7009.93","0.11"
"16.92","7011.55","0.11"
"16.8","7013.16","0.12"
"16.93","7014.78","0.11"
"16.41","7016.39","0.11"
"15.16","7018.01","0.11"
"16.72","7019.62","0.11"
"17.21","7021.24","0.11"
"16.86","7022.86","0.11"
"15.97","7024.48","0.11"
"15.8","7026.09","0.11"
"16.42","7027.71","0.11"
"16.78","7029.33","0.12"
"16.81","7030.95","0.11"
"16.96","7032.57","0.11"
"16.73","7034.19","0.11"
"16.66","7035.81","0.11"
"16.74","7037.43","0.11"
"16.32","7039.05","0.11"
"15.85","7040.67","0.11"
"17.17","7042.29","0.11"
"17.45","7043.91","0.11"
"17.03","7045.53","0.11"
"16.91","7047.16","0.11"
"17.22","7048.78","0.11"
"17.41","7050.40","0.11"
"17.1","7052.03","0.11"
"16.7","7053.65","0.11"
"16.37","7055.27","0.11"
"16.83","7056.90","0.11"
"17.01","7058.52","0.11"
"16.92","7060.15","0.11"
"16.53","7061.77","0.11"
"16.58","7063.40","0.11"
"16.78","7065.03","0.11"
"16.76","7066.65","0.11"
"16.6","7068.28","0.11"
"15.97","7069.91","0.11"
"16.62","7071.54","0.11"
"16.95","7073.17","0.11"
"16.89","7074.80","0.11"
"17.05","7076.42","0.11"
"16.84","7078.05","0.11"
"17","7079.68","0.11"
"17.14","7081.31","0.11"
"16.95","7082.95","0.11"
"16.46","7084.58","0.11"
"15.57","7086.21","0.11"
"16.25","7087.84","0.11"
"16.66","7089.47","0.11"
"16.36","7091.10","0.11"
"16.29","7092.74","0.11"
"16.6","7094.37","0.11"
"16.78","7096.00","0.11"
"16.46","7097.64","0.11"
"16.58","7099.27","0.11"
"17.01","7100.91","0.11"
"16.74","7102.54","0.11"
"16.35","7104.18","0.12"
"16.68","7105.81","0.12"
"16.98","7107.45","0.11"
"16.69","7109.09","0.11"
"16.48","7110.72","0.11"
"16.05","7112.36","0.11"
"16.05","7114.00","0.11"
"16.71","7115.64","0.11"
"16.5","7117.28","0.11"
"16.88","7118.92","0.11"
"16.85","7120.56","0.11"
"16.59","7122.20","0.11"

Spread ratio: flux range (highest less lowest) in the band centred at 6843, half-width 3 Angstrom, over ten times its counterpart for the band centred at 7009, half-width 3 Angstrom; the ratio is 0.159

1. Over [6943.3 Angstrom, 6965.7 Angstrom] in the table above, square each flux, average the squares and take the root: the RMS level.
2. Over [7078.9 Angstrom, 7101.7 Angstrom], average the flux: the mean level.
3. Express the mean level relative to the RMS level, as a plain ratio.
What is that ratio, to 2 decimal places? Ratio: 0.99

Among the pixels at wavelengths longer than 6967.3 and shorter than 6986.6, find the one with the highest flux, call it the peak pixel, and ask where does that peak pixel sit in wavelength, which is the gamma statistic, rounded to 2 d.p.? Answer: 6969.70 Angstrom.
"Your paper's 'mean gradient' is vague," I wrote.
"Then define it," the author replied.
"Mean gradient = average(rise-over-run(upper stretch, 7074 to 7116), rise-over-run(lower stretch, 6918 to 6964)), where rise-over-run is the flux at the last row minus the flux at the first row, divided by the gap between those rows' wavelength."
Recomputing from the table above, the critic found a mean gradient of 0.010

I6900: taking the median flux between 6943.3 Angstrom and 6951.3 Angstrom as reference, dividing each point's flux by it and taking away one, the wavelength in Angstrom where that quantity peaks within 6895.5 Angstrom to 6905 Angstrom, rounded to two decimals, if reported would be 6901.03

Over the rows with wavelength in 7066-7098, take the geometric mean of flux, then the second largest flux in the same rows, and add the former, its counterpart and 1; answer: 34.7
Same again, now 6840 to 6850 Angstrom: 33.9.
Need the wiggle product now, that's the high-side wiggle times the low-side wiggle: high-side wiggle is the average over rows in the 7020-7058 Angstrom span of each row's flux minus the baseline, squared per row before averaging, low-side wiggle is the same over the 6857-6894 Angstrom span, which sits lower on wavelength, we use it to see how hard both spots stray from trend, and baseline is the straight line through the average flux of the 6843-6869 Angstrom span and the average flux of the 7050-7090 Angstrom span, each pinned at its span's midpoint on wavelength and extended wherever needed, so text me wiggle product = 0.032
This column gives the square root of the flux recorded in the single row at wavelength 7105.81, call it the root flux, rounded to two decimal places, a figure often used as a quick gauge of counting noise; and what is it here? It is 4.08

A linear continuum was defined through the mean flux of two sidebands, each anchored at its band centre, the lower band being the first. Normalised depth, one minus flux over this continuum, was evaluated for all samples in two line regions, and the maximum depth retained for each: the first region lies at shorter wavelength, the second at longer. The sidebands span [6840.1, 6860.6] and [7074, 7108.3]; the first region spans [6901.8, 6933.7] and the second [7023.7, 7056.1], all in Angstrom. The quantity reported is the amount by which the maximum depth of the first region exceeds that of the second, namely -0.003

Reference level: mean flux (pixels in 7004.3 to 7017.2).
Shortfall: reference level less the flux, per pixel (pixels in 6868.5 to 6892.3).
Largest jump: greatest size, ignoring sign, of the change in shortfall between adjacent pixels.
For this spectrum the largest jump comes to 1.22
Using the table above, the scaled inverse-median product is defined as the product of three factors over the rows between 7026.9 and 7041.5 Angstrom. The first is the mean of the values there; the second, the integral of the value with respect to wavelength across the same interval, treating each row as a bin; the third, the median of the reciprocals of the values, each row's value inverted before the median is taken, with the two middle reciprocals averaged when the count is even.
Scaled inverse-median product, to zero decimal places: 240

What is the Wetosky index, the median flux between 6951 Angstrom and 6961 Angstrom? 16.8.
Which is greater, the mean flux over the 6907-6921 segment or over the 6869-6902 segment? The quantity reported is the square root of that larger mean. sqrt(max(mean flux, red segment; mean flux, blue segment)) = 4.05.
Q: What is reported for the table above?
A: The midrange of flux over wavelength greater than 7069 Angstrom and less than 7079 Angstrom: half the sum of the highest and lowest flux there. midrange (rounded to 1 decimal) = 16.5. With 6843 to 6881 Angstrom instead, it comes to 16.2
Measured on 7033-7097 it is 16.5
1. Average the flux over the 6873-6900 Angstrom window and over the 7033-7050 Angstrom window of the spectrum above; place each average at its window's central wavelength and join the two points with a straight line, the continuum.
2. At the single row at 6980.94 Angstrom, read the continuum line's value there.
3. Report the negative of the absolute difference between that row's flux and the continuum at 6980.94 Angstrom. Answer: -1.9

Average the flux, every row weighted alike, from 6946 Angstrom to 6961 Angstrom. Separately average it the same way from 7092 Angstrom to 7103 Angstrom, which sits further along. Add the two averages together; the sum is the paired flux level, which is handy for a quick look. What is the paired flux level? 33.4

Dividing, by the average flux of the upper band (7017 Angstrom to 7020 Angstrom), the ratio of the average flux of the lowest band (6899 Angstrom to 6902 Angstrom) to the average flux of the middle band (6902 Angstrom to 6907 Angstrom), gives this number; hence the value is 0.063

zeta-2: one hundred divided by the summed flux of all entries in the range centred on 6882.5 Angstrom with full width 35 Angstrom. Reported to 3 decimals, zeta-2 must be 0.277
